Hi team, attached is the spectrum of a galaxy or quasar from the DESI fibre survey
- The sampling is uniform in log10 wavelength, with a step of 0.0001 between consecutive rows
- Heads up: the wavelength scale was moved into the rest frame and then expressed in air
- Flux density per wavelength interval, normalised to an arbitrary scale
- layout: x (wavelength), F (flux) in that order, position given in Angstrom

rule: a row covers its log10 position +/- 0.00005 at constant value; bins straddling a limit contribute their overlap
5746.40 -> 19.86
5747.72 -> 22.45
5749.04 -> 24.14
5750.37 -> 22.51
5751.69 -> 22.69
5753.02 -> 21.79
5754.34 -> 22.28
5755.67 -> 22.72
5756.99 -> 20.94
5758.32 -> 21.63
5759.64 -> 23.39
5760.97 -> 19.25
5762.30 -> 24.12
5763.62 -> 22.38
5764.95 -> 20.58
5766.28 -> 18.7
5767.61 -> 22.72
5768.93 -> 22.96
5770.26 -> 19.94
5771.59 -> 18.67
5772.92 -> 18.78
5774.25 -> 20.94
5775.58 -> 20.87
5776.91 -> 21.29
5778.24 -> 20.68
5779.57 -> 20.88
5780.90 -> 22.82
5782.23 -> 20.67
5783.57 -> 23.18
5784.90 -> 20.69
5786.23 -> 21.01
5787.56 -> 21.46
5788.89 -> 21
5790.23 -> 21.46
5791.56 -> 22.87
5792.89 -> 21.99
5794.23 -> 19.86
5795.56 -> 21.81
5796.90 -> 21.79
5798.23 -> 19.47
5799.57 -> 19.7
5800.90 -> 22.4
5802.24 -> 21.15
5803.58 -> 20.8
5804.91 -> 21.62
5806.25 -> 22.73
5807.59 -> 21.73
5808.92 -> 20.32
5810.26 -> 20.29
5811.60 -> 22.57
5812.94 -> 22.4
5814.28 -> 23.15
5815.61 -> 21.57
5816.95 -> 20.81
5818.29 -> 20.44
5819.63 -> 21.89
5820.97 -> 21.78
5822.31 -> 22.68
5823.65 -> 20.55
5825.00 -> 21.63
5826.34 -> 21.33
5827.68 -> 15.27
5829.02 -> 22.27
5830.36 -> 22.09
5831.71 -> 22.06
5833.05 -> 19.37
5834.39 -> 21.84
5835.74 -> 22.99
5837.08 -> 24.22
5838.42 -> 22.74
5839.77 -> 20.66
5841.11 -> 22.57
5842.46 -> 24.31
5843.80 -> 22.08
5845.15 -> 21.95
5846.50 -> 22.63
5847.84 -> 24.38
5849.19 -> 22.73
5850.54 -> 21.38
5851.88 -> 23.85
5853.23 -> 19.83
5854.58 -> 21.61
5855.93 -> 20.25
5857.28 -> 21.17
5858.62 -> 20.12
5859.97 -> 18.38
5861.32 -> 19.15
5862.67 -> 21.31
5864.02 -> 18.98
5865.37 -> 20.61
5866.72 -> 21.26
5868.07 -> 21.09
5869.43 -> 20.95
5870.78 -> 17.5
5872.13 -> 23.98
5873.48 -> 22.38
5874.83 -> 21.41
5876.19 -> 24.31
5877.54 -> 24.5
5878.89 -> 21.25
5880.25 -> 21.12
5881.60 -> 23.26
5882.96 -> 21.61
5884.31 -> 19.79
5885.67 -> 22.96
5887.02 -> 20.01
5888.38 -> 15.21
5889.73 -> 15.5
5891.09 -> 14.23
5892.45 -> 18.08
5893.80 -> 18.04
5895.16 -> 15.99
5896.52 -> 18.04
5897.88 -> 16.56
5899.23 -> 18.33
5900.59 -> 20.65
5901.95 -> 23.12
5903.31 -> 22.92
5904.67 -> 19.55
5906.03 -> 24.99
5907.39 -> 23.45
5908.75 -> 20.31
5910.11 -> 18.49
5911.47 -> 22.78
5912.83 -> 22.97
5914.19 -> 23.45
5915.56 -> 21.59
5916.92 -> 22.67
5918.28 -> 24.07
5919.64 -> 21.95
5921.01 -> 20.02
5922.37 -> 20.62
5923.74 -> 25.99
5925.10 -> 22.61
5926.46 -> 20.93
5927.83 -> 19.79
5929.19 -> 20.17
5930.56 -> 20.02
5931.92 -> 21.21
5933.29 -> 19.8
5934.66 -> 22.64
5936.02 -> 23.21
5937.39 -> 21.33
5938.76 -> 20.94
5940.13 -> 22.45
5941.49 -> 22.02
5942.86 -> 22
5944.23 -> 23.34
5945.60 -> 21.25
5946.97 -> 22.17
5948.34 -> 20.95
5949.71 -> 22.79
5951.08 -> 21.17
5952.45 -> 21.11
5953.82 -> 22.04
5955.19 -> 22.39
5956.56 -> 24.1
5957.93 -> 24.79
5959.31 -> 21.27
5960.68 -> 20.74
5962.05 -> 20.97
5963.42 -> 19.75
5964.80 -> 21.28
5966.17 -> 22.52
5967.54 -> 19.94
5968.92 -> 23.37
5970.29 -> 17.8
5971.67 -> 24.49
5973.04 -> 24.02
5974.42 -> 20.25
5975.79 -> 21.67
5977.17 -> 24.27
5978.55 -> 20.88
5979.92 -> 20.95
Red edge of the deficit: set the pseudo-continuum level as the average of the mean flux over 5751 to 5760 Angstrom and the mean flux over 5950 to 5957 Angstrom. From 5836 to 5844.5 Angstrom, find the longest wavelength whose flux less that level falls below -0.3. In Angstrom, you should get 5839.77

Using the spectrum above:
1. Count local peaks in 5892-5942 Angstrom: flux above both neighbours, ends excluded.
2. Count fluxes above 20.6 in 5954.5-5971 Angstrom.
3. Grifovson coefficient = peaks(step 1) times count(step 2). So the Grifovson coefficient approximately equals 90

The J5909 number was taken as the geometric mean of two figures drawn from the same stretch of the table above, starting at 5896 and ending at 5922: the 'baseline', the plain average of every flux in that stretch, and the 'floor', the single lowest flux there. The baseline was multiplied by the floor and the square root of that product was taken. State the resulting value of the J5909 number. 18.8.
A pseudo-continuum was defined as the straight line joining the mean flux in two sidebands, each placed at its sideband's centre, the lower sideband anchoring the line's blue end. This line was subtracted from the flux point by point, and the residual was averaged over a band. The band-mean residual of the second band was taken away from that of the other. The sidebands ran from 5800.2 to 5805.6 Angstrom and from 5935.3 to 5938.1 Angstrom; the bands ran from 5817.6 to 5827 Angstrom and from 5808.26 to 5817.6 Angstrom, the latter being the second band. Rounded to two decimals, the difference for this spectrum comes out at -0.17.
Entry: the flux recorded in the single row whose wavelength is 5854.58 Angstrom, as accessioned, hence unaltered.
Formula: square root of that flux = 4.6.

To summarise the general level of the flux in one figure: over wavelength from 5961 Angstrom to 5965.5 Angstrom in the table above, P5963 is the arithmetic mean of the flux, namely 20.7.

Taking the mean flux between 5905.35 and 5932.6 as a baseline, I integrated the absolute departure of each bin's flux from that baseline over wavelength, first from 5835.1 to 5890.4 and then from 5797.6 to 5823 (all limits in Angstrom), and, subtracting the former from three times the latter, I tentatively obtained -22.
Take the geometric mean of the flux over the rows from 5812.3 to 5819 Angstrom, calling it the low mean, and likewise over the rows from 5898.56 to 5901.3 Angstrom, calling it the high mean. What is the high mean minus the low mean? -2.2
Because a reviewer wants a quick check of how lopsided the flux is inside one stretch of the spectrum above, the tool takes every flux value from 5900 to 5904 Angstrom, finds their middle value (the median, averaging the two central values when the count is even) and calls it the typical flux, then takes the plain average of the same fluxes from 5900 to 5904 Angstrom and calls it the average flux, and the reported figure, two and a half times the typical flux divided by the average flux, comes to 2.58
